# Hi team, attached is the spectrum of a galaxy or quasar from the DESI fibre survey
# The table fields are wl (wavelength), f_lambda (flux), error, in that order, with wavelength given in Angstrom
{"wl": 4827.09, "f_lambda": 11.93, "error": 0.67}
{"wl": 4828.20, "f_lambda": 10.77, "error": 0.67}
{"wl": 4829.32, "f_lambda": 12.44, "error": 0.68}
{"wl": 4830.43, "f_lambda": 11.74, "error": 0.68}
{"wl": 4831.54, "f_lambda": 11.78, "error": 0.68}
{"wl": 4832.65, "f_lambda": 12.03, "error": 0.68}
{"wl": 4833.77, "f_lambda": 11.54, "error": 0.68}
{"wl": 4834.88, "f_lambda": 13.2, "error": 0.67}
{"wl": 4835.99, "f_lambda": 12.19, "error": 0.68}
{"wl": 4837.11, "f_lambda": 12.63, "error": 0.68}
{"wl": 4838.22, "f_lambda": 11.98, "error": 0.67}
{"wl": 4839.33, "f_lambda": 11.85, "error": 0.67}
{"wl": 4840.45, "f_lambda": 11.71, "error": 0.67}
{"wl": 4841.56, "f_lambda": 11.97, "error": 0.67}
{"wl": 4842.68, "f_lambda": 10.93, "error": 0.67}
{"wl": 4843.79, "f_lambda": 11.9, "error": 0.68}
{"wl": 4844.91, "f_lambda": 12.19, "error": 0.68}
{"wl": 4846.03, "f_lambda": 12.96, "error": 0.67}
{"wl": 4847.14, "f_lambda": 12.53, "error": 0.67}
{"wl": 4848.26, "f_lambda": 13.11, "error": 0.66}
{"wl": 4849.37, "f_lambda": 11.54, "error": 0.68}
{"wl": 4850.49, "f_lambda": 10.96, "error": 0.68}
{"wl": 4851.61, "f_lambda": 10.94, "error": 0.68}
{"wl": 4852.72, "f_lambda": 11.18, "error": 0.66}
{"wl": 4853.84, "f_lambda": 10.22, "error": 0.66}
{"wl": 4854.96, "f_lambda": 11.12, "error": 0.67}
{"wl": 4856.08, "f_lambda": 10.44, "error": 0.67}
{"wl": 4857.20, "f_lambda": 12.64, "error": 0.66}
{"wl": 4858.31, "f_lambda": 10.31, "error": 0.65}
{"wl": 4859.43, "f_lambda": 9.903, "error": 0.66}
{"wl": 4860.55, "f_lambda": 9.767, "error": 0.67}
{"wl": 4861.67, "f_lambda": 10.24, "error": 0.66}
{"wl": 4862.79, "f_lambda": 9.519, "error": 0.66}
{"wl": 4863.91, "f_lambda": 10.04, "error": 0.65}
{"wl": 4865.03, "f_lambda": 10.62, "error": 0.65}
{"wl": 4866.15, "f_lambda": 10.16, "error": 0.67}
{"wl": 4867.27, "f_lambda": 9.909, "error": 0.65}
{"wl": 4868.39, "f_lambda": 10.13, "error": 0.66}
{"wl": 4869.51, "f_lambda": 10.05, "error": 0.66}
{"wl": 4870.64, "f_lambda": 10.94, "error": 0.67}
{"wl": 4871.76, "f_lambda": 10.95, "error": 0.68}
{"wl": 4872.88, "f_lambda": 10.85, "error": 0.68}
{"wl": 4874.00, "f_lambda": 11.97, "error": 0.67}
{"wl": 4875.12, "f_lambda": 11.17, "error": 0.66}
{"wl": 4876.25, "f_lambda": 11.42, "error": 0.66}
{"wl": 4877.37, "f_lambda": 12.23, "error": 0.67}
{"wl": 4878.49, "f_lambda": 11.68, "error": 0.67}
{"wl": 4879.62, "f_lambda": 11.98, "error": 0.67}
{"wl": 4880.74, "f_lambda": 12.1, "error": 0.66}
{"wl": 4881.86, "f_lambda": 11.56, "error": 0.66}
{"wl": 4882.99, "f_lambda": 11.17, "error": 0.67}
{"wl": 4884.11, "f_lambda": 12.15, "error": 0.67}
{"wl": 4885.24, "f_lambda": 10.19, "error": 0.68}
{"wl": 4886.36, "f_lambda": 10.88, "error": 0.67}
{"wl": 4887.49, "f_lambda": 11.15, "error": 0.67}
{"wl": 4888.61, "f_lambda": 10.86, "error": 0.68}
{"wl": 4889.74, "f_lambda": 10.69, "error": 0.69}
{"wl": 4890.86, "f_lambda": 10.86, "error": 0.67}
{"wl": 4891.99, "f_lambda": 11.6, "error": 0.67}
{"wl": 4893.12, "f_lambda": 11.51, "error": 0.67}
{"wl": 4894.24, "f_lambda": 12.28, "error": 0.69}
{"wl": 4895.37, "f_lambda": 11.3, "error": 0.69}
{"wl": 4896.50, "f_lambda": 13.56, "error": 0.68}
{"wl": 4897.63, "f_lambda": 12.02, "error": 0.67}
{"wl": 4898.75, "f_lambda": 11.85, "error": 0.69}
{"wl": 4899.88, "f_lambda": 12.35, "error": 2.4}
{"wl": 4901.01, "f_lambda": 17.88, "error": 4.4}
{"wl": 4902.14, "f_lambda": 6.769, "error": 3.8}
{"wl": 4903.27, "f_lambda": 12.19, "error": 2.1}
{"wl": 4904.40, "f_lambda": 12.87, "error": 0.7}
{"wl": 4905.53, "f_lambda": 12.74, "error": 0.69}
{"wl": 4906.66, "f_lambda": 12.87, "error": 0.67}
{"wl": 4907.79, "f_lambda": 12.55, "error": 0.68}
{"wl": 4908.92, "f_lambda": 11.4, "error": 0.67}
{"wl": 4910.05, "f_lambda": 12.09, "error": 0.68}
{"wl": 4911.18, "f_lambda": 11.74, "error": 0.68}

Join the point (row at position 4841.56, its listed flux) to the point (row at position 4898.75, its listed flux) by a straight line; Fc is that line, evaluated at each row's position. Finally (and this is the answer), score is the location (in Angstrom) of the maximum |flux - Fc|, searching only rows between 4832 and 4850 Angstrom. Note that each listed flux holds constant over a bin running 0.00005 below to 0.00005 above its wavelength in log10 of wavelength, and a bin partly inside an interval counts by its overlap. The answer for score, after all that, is 4834.88 Angstrom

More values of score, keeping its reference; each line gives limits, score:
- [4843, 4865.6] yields 4862.79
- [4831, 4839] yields 4834.88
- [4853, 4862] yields 4860.55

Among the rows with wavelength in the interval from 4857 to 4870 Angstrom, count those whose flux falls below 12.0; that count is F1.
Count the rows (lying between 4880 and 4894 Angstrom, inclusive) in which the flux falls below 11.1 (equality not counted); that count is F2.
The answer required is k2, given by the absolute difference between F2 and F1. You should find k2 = 6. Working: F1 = 11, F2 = 5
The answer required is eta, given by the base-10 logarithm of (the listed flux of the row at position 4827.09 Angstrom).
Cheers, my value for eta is 1.08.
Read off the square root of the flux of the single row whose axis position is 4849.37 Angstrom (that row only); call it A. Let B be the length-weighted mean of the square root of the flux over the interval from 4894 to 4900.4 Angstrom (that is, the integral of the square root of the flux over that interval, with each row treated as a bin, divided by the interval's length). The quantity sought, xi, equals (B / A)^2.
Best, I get 1.06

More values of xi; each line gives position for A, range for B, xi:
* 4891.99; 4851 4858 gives 0.95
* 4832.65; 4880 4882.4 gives 0.99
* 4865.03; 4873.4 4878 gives 1.10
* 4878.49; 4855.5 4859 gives 0.95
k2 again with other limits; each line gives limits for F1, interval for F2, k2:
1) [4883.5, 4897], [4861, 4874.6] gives 2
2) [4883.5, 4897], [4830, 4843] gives 8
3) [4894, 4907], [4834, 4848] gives 2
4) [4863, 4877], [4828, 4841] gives 11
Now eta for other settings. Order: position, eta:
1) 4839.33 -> 1.07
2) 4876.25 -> 1.06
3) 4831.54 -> 1.07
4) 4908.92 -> 1.06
